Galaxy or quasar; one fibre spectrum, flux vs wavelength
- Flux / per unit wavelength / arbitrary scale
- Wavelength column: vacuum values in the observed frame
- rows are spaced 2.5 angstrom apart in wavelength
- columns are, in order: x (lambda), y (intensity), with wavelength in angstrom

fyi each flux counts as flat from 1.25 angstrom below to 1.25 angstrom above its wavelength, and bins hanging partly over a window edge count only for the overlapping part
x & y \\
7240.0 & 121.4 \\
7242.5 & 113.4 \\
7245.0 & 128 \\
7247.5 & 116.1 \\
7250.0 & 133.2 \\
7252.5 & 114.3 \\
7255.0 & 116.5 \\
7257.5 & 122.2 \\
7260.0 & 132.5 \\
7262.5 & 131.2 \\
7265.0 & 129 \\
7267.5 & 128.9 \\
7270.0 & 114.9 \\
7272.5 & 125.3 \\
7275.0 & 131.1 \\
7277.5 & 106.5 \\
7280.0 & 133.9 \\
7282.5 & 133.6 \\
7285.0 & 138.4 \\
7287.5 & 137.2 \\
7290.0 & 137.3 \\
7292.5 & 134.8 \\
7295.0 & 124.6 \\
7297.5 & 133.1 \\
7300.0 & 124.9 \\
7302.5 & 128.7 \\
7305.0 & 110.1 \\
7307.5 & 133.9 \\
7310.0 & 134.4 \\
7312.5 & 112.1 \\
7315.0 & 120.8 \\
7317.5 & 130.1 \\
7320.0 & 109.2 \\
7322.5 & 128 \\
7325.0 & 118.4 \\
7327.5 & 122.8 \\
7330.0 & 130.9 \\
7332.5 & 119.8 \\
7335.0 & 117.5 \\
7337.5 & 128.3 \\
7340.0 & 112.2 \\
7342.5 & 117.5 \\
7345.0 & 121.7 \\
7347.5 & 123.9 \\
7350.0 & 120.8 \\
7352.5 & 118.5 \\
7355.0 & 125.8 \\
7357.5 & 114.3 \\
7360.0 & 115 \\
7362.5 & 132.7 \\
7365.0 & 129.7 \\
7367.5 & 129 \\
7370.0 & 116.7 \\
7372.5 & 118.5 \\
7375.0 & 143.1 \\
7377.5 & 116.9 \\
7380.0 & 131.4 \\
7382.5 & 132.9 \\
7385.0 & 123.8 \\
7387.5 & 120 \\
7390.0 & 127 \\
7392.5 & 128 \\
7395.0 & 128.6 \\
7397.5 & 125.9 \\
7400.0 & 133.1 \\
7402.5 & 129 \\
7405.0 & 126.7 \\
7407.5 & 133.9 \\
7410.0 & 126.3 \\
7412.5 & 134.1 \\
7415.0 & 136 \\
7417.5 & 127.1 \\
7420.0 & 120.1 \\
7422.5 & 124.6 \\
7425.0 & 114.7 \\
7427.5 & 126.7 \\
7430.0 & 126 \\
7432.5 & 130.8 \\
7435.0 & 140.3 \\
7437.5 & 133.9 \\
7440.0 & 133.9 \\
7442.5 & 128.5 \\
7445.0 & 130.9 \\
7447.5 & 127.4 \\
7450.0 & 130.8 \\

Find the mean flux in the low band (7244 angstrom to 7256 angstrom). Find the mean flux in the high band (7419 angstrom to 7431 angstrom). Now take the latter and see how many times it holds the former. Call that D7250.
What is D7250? 1.01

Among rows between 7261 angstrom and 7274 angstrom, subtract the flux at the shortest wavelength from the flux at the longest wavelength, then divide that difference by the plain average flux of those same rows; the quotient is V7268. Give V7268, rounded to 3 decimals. -0.047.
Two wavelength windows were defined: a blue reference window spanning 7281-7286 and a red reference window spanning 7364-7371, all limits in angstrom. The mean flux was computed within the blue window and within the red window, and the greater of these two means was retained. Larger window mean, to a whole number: 136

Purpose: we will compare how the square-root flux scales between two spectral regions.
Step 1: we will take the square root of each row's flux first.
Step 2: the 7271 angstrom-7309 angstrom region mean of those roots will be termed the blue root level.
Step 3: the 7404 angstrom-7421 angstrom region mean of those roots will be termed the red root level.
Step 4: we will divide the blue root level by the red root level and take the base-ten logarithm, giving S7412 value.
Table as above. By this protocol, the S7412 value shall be -0.001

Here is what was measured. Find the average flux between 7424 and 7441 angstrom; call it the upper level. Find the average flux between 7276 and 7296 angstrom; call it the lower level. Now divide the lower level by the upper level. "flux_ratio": 1.010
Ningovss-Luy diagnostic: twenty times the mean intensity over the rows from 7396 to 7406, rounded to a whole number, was 2574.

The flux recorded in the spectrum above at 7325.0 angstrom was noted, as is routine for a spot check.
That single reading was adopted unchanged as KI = 118.4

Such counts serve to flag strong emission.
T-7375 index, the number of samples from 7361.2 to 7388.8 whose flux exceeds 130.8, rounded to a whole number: 4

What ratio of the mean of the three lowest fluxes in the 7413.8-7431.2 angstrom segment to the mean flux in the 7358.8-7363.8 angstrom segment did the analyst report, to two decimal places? 0.97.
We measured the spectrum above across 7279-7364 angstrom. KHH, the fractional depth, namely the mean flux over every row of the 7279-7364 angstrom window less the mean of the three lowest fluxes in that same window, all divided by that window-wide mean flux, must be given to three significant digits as 0.115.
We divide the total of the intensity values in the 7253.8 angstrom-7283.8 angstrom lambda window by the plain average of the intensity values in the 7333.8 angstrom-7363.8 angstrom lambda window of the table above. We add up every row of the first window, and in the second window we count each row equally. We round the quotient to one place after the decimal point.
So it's 12.5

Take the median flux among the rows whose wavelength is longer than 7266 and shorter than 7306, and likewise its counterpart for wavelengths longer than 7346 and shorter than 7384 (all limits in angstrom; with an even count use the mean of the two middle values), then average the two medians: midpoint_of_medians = 127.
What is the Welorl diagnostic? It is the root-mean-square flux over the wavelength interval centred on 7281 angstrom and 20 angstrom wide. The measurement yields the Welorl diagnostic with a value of 131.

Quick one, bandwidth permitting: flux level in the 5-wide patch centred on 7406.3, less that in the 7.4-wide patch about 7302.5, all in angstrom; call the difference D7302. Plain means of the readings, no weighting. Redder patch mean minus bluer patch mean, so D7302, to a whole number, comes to 9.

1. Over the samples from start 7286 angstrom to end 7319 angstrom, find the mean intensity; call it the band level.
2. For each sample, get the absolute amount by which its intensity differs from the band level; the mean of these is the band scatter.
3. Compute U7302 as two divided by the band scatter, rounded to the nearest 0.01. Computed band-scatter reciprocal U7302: 0.28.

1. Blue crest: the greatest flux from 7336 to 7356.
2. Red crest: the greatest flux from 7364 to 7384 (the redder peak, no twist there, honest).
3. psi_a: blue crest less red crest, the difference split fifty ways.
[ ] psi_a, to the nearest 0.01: -0.30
